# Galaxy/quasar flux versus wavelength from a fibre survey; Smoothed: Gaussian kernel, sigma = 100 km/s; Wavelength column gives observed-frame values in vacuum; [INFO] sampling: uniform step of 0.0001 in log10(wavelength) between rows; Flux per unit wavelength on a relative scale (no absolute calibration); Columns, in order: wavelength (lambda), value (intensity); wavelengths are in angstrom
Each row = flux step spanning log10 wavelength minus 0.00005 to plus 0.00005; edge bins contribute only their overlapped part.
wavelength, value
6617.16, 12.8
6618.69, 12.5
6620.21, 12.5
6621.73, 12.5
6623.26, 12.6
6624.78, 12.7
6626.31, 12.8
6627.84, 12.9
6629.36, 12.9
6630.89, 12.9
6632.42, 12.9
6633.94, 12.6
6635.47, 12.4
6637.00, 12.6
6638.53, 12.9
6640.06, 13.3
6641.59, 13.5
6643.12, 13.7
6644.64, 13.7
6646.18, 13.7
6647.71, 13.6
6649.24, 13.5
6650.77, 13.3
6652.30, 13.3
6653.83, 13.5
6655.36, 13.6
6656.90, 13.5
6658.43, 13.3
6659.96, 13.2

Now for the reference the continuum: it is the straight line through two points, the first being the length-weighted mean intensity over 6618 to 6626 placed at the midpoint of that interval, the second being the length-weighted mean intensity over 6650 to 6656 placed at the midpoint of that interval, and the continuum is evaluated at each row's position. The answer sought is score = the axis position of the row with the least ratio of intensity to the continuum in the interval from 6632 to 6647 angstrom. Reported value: 6635.47 angstrom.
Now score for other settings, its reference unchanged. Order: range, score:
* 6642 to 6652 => 6650.77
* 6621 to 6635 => 6633.94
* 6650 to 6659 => 6658.43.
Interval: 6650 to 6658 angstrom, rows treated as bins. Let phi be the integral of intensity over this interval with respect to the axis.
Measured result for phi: 108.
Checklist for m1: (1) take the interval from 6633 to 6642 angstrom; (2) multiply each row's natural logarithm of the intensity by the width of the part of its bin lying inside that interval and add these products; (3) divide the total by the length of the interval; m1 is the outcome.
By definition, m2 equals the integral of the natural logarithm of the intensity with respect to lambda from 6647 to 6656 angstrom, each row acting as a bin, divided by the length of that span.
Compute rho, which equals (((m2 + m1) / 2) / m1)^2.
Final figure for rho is 1.019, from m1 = 2.553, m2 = 2.60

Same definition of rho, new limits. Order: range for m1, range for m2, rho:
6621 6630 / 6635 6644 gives 1.012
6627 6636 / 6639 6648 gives 1.023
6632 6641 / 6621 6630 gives 0.998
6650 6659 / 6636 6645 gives 0.995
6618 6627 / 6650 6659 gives 1.025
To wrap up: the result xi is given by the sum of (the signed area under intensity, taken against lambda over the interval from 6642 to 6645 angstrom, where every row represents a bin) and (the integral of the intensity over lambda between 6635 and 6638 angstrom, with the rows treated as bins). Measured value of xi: 79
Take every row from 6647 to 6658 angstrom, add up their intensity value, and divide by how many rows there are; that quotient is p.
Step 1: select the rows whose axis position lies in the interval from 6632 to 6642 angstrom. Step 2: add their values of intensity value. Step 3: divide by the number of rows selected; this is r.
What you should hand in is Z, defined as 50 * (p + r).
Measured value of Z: 1318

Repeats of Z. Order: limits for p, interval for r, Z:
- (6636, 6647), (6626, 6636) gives 1306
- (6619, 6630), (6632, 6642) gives 1279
